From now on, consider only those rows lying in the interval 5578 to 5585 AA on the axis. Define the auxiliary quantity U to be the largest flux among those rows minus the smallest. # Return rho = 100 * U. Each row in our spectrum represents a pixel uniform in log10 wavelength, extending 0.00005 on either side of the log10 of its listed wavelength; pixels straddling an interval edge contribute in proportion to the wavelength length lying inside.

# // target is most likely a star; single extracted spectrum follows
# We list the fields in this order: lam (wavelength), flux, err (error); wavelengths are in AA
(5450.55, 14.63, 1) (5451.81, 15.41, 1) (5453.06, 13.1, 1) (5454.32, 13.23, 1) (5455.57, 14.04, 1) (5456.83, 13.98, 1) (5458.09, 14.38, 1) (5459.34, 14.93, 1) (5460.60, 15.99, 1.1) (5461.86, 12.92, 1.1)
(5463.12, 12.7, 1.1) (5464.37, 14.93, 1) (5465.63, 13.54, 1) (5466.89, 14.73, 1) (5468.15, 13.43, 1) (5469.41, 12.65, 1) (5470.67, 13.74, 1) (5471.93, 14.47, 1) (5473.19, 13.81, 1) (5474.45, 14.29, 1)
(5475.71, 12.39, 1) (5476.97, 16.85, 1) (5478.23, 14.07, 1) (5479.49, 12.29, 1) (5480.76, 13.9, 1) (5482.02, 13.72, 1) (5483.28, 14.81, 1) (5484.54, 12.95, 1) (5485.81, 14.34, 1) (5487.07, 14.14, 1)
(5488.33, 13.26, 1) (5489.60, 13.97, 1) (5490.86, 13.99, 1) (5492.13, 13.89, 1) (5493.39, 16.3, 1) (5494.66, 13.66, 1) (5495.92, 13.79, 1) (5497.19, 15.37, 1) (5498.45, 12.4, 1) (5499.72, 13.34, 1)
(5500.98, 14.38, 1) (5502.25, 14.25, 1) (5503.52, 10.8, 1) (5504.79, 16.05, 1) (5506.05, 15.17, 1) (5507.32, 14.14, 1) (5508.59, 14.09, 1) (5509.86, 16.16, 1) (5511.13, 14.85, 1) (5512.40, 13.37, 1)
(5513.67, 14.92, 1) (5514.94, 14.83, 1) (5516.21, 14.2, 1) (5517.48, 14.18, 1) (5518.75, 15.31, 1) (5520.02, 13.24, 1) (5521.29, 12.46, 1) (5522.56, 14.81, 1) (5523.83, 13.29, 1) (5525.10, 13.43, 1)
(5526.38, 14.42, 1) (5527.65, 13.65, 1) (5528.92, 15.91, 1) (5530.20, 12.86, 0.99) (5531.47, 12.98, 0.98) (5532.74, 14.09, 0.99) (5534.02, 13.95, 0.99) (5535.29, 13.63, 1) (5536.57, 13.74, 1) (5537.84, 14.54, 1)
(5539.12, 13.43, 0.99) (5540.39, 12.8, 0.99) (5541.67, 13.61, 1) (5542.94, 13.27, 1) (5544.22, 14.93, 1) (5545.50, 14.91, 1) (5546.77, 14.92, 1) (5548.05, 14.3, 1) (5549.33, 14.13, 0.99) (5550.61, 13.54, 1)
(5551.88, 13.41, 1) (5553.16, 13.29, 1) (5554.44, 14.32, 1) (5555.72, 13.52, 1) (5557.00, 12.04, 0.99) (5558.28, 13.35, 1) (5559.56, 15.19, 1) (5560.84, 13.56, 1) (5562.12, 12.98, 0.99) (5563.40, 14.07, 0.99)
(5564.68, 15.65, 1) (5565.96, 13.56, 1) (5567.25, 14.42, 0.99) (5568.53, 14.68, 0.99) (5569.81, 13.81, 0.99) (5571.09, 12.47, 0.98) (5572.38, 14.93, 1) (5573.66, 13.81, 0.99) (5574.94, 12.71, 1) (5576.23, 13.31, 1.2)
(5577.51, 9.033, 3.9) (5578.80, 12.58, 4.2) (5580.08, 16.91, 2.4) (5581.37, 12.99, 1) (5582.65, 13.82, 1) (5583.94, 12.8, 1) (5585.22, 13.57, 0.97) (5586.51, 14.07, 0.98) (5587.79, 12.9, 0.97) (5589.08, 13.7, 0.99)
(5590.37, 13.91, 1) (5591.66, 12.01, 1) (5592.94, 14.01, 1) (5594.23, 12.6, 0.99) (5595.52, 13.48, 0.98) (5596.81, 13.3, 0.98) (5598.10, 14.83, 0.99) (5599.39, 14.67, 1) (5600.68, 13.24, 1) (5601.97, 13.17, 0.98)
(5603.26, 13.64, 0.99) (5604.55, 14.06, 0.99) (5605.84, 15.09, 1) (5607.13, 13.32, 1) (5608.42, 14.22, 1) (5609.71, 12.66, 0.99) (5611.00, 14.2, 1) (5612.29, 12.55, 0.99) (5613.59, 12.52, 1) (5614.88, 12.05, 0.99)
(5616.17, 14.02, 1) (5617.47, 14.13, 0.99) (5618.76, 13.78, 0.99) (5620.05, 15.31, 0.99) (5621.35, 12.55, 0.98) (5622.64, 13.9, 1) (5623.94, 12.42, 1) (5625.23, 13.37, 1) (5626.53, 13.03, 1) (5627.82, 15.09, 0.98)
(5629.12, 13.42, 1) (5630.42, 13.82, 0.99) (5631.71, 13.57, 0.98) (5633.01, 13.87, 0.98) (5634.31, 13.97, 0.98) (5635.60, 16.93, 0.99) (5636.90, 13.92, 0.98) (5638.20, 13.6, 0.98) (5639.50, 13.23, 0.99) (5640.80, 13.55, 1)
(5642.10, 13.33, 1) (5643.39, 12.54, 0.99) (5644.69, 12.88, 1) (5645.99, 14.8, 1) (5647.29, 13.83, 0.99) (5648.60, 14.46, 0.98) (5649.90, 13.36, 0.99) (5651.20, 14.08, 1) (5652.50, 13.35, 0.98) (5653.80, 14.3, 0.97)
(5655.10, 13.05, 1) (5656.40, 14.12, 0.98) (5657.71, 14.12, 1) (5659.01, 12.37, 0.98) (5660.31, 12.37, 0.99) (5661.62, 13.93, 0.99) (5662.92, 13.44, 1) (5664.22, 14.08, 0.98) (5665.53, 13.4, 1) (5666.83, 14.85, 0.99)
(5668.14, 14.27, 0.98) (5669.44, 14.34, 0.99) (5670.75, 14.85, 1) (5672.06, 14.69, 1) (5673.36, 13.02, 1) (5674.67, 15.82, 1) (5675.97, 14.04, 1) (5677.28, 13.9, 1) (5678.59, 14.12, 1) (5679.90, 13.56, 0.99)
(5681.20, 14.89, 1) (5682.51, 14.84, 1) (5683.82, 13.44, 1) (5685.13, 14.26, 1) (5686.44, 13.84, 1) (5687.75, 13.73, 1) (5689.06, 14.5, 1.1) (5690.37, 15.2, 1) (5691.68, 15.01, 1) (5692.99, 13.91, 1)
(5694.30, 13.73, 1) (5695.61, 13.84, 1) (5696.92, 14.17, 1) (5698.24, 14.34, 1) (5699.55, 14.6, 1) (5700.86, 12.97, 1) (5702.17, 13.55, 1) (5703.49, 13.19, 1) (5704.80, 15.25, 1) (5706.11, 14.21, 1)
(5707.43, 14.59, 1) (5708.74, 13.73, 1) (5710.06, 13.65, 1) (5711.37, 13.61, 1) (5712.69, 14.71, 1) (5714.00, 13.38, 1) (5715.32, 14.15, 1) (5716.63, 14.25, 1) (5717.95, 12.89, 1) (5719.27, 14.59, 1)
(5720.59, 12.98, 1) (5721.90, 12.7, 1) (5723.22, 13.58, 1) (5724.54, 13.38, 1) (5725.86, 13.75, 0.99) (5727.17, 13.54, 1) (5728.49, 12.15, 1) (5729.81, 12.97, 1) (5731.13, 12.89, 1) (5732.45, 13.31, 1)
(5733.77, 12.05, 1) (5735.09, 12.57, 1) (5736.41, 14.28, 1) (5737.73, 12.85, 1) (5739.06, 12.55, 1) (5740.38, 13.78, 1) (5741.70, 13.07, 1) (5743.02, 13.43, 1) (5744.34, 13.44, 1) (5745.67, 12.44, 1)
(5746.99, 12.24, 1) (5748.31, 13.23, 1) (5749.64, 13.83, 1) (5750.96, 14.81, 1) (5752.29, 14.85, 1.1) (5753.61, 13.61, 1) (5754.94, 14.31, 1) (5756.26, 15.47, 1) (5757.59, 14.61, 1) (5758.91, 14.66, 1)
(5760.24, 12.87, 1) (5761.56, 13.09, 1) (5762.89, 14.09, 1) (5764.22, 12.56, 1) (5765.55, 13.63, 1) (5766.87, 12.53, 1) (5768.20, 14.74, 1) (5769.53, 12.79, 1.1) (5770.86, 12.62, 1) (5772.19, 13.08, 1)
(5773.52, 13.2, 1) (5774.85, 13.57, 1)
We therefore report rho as 433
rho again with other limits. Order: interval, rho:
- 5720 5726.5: 105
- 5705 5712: 98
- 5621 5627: 148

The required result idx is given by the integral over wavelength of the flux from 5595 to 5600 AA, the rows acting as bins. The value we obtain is 70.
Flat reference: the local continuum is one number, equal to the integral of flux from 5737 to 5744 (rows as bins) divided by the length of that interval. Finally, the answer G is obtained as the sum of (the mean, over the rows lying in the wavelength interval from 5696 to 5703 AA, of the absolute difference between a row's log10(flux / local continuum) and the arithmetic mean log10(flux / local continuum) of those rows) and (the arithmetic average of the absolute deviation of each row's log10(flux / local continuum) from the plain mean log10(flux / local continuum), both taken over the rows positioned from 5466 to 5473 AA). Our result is 0.037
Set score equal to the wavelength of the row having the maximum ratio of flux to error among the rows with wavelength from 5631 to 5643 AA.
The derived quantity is 5635.60 AA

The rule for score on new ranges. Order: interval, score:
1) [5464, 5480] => 5476.97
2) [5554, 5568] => 5564.68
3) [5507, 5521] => 5509.86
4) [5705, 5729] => 5712.69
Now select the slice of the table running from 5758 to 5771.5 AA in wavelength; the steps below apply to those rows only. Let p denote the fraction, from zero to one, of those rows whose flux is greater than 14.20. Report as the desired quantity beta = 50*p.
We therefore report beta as 10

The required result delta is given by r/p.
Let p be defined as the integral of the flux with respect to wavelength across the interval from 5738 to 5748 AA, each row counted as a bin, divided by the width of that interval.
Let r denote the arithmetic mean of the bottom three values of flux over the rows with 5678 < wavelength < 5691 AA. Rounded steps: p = 13.0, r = 13.6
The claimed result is 1.04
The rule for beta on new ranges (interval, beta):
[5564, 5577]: 20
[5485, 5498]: 15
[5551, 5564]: 10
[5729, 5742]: 5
